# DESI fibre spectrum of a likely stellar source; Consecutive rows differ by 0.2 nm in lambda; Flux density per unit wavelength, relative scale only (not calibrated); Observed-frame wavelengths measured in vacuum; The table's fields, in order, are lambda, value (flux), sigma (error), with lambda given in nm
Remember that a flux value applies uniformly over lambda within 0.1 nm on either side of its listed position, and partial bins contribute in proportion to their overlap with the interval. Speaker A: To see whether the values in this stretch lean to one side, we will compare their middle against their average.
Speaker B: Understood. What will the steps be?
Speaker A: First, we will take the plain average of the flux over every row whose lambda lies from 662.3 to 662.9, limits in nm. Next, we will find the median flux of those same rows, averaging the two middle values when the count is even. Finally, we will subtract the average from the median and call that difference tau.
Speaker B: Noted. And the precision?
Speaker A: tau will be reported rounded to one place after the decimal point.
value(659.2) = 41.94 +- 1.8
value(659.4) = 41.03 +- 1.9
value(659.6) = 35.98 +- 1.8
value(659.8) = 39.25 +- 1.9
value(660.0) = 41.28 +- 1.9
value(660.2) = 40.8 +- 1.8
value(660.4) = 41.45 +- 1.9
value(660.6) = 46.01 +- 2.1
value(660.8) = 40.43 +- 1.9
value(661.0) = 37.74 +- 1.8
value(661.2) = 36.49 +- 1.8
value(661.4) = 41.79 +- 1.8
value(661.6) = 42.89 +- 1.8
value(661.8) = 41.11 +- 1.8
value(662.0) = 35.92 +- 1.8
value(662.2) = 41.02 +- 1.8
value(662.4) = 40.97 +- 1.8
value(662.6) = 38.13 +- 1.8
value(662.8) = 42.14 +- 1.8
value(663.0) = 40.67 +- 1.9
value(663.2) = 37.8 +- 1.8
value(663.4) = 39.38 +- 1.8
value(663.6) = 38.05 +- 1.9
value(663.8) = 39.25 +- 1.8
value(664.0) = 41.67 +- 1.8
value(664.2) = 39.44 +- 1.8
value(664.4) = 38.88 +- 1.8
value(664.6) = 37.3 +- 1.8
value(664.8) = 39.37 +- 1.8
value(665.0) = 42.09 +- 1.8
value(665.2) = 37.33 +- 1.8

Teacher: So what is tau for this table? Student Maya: 0.6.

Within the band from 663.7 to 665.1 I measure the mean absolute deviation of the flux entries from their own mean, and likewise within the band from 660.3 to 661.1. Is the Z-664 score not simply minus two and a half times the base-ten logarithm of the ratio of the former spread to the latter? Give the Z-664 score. 0.68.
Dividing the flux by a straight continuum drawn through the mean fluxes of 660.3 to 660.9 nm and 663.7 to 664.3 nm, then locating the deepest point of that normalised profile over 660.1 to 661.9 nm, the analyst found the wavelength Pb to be 661.2 nm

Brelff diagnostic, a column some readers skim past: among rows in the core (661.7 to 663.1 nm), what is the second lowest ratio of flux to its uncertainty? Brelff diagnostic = 21.2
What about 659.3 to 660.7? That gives 20.7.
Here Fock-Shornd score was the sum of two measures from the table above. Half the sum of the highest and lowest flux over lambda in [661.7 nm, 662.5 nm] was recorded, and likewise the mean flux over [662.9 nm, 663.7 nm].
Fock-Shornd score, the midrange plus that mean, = 77.5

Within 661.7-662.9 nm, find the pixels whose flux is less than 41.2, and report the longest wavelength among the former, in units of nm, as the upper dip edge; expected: 662.6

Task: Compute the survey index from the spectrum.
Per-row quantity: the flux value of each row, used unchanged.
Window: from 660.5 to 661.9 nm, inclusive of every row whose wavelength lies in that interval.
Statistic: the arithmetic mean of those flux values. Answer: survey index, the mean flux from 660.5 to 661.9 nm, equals 40.9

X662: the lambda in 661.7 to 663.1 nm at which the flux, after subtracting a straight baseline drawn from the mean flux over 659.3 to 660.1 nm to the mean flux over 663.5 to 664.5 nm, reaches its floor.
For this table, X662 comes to 662.0 nm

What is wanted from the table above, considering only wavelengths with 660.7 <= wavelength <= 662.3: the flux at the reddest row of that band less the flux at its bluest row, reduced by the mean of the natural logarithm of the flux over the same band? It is -3.1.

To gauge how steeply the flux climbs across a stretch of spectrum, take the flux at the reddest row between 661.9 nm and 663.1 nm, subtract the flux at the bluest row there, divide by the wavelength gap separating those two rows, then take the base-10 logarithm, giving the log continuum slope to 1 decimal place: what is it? 0.7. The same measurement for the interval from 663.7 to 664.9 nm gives -0.9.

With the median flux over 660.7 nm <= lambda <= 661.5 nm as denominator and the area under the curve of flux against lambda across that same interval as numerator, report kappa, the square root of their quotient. 0.895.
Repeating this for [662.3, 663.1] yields 0.891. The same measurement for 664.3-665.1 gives 0.898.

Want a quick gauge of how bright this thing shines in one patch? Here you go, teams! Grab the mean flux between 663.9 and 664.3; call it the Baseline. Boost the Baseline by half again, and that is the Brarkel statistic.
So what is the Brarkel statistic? 60.8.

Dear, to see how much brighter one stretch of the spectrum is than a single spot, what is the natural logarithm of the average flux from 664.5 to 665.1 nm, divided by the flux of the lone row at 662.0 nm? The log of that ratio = 0.10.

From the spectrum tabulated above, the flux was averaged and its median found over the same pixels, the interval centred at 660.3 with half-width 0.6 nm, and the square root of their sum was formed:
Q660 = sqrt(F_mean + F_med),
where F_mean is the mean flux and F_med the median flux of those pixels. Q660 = 9.09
